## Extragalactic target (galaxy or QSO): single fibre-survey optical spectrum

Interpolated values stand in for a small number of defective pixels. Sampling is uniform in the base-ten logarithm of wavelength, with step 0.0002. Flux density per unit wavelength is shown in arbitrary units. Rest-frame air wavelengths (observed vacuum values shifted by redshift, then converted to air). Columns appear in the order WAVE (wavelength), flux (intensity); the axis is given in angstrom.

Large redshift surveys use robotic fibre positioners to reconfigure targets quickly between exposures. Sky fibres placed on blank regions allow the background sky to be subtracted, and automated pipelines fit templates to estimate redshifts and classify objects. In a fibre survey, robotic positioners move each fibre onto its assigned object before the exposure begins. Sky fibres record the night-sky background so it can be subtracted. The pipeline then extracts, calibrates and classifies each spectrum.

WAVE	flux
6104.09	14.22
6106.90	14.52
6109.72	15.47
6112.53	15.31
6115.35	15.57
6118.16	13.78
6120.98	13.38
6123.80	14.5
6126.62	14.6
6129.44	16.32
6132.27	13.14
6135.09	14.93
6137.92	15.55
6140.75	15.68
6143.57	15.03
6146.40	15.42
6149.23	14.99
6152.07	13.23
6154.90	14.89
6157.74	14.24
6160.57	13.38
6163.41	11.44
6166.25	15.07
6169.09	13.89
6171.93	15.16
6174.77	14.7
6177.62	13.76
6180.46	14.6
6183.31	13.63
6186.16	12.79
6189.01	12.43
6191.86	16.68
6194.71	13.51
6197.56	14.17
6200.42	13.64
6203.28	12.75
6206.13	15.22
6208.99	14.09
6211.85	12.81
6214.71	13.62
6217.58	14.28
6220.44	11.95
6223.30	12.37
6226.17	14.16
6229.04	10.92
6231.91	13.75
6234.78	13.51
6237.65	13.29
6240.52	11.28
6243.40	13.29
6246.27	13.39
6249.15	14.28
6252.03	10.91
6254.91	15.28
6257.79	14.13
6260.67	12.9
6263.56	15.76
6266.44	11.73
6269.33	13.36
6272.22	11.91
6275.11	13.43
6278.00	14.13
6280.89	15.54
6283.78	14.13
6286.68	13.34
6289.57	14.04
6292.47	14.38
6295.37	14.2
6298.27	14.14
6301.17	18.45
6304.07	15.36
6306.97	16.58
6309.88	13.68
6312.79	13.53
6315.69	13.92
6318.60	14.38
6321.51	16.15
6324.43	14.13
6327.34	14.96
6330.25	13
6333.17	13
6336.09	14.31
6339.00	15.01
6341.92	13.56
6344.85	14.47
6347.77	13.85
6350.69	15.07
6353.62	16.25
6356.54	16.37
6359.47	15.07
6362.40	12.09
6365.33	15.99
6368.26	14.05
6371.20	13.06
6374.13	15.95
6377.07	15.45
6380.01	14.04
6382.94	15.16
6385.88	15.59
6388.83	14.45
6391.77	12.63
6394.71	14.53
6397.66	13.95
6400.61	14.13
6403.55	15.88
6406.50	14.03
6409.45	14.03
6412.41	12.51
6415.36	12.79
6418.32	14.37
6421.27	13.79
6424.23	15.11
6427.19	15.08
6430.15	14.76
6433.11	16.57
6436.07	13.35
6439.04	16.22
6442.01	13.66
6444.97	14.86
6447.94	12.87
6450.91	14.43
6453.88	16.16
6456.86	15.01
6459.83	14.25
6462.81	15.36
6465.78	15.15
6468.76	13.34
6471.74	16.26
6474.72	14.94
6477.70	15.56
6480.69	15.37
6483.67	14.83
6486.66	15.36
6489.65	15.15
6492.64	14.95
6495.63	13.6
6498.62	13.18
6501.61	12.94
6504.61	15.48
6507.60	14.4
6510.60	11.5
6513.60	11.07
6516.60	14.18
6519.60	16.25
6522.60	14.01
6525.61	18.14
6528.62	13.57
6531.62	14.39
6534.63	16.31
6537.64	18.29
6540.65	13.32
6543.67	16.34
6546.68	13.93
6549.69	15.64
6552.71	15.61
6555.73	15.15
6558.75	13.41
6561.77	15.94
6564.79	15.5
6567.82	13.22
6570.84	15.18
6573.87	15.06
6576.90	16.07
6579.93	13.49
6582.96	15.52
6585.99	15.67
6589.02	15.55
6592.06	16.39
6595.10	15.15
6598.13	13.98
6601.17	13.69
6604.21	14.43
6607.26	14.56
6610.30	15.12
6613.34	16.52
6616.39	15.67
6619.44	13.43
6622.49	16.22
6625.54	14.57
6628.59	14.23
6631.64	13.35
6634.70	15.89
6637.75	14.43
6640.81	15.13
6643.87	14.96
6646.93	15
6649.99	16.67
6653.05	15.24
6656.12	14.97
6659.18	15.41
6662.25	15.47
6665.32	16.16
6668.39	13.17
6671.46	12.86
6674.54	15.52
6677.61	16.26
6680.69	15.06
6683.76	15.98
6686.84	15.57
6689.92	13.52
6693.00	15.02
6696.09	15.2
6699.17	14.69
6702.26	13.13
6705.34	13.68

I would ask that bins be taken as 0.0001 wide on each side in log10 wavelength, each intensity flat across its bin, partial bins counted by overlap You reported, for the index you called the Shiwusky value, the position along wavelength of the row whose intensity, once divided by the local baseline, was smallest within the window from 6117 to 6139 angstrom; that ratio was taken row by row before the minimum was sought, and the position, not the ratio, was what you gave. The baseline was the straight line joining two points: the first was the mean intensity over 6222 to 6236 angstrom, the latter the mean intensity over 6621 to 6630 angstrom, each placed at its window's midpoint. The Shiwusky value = 6132.27 angstrom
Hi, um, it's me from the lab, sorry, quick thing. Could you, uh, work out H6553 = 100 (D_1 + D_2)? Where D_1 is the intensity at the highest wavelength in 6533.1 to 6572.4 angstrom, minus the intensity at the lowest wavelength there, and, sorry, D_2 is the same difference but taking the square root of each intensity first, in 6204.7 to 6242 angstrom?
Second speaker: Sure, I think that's -167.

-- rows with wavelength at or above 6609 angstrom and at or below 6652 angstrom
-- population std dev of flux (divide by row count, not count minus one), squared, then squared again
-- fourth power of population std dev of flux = 1.0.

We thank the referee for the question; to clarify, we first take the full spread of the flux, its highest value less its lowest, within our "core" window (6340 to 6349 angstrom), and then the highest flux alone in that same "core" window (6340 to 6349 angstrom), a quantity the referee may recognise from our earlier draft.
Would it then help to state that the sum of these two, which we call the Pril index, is 15.4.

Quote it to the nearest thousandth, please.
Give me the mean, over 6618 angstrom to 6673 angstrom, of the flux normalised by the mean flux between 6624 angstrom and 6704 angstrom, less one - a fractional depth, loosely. -0.004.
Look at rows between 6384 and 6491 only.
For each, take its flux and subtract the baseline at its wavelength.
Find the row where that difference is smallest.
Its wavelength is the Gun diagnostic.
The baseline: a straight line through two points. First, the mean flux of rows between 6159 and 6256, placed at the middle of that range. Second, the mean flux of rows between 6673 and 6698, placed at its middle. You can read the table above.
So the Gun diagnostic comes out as 6412.41 angstrom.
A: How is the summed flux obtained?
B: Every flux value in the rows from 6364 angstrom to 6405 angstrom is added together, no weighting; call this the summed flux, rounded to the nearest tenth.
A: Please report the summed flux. 204.9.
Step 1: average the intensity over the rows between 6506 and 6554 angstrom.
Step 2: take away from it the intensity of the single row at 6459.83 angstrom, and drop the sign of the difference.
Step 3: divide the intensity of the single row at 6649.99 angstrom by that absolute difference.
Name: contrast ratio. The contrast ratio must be 30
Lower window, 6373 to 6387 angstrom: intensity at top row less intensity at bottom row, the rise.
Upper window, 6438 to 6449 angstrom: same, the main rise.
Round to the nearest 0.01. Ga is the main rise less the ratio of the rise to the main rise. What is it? -3.46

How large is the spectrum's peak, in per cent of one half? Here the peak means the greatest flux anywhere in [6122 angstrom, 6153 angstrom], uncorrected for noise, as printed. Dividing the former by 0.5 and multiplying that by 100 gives 3264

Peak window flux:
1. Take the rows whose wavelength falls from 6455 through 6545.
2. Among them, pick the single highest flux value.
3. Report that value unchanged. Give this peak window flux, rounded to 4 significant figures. 18.29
